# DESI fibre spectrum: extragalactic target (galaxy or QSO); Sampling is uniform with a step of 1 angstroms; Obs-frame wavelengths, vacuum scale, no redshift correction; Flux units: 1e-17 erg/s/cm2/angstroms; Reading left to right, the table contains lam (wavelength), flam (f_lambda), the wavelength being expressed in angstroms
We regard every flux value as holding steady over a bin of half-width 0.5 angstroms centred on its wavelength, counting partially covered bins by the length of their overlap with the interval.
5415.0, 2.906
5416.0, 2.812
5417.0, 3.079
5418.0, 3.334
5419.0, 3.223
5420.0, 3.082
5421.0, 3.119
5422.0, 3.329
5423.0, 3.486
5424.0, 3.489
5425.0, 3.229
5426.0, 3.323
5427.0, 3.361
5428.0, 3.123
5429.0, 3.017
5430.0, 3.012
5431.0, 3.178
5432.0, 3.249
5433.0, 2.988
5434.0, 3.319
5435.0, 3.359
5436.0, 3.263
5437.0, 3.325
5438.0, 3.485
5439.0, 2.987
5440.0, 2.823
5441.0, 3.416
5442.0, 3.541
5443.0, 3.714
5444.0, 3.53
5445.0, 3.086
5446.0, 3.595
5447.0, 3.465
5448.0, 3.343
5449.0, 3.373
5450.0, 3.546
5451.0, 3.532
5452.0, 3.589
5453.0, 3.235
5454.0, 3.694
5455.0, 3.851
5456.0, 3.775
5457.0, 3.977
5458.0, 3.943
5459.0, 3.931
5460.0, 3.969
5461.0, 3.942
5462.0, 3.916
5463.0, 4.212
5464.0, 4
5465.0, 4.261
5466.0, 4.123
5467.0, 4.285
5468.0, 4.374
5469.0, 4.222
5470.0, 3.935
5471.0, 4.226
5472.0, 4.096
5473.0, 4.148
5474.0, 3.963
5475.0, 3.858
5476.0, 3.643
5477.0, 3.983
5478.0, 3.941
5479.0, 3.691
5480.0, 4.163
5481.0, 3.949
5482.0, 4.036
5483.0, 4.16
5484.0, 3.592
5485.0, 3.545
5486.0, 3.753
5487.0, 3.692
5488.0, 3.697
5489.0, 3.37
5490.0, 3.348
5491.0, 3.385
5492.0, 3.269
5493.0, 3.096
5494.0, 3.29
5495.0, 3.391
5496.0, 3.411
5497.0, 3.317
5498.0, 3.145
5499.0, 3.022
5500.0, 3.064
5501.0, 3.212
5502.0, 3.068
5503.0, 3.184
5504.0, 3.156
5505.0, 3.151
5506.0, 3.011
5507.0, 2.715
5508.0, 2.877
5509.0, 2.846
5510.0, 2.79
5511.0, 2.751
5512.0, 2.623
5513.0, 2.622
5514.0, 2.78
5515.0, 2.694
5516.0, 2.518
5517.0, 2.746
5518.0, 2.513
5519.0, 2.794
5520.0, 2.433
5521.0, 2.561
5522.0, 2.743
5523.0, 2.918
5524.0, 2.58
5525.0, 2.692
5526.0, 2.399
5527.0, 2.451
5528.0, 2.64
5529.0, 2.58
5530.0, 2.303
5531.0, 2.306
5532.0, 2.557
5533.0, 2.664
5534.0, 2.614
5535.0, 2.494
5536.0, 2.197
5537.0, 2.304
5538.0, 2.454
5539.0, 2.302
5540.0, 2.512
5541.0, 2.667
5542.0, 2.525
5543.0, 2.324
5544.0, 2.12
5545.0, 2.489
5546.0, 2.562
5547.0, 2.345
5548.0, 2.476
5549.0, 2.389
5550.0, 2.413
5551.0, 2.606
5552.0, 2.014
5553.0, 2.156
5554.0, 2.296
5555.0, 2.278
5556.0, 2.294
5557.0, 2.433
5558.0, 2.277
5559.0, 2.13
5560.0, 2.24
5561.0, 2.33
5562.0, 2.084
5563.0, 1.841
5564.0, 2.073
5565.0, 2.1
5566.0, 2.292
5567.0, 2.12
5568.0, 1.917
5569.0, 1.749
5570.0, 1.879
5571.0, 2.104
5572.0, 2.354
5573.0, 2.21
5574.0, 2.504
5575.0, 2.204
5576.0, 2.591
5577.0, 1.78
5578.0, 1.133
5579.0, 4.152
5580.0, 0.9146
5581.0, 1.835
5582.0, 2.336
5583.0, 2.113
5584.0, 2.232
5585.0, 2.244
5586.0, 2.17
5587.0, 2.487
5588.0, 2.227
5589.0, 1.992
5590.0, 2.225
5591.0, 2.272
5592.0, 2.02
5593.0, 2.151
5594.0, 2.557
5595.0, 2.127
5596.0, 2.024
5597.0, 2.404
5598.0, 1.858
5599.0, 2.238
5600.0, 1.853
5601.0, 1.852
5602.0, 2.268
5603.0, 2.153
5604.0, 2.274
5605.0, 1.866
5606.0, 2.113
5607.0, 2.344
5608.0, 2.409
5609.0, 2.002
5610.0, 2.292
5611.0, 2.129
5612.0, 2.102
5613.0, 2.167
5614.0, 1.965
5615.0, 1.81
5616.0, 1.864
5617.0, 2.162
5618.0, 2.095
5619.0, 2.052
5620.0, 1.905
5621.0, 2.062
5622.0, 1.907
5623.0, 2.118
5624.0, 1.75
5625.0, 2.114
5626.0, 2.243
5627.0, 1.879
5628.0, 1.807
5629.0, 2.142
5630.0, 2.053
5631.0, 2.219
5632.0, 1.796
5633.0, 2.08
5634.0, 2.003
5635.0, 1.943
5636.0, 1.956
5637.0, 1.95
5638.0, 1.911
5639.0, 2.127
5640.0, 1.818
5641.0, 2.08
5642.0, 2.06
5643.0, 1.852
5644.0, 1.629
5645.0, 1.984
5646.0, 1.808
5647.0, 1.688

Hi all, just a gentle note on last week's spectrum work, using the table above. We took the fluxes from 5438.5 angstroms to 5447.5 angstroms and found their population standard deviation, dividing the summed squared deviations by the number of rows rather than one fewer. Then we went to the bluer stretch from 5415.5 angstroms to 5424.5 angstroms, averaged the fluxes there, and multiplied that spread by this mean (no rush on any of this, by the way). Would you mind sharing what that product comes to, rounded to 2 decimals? 0.93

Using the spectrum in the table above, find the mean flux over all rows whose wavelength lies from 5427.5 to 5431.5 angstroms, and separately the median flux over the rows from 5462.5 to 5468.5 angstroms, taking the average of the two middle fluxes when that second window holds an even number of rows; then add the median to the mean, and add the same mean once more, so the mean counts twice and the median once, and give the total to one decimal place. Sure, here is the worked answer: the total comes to 10.4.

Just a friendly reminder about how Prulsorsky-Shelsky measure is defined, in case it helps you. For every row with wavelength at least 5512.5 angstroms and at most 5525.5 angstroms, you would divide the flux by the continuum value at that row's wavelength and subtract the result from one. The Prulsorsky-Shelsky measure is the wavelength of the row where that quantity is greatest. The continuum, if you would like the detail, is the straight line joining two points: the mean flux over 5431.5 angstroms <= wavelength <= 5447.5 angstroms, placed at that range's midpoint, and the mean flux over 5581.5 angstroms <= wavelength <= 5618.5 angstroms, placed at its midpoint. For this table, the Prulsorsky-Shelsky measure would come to 5520.0 angstroms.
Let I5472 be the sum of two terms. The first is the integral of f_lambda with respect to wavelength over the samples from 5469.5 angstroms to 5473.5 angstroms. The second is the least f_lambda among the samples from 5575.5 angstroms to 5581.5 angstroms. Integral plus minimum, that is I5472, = 17.3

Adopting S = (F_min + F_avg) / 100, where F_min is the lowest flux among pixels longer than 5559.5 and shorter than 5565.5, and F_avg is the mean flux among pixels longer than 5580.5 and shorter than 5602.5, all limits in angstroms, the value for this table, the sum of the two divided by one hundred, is 0.040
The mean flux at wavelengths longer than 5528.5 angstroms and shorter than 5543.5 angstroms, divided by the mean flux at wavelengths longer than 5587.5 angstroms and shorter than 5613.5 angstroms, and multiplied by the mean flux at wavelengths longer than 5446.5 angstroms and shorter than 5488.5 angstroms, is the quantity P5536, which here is 4.4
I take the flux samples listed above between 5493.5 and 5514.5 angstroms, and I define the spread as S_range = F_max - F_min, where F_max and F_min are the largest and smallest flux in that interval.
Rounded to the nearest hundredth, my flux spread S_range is 0.79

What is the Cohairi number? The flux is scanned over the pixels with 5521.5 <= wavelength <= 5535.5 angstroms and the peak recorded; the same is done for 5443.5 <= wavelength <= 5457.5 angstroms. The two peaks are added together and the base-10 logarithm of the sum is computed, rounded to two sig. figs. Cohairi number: 0.84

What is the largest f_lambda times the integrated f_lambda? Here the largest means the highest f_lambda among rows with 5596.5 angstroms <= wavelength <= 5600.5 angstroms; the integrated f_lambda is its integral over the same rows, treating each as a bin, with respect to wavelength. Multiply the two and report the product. 20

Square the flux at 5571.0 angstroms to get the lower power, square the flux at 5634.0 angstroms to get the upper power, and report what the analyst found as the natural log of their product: 2.9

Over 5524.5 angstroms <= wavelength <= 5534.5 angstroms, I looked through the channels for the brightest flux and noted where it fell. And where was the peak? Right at 5525.0 angstroms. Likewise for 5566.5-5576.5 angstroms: 5576.0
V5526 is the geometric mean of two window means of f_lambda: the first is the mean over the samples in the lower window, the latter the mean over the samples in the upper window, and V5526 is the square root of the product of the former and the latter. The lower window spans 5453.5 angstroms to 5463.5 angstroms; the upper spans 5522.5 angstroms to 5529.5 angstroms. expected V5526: 3.20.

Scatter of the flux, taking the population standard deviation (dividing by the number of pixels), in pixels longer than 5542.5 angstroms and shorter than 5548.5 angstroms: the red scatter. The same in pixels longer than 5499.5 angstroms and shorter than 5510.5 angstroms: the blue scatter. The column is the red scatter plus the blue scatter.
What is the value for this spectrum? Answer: 0.31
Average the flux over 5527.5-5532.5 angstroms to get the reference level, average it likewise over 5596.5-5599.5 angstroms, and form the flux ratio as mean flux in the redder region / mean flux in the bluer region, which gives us 0.87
